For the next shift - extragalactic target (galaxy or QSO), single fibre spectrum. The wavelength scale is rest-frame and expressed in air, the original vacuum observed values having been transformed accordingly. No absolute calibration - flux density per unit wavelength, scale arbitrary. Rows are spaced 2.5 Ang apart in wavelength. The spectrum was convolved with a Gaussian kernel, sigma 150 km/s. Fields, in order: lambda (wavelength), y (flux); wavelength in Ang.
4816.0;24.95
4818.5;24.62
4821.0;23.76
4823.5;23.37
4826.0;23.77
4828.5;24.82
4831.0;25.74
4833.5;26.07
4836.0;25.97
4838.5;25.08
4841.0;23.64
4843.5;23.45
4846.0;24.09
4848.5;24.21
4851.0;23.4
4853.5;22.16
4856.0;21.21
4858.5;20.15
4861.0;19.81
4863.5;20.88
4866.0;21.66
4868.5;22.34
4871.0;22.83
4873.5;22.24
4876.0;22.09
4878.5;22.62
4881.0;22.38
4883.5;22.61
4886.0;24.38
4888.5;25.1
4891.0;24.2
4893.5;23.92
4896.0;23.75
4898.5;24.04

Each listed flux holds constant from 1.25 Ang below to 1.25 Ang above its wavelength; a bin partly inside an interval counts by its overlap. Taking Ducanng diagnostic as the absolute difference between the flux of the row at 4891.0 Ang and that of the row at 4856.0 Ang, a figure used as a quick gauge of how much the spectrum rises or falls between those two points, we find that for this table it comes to 3.0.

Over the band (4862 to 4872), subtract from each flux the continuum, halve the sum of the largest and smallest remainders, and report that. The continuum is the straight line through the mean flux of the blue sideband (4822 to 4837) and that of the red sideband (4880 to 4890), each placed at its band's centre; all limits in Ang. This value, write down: -2.2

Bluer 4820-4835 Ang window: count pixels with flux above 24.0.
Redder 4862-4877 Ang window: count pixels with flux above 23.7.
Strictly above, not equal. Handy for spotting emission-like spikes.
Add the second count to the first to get 3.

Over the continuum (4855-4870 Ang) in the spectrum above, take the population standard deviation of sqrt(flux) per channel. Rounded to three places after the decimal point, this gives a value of 0.094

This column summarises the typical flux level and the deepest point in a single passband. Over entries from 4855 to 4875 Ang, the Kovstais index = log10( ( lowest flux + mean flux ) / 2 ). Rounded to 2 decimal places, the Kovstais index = 1.31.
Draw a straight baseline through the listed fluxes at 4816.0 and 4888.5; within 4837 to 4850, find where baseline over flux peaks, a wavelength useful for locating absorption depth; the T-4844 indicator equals 4843.5 Ang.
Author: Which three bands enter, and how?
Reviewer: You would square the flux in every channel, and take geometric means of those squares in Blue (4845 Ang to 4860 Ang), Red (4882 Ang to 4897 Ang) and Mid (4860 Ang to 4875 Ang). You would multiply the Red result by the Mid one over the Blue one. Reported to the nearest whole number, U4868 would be 531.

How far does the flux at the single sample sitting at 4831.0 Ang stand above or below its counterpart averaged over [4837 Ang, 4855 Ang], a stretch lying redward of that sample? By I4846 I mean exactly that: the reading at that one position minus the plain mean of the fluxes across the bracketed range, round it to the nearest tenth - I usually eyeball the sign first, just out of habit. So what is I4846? 2.0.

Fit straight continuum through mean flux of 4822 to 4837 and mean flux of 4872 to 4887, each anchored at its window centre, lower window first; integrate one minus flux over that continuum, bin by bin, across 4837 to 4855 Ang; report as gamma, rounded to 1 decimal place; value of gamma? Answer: 0.4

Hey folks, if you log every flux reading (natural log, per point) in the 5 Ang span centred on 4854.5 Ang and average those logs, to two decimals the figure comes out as 3.08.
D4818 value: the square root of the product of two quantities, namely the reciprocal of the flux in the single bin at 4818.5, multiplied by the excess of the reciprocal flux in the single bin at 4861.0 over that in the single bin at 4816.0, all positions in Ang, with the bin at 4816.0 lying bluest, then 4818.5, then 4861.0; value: 0.0206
